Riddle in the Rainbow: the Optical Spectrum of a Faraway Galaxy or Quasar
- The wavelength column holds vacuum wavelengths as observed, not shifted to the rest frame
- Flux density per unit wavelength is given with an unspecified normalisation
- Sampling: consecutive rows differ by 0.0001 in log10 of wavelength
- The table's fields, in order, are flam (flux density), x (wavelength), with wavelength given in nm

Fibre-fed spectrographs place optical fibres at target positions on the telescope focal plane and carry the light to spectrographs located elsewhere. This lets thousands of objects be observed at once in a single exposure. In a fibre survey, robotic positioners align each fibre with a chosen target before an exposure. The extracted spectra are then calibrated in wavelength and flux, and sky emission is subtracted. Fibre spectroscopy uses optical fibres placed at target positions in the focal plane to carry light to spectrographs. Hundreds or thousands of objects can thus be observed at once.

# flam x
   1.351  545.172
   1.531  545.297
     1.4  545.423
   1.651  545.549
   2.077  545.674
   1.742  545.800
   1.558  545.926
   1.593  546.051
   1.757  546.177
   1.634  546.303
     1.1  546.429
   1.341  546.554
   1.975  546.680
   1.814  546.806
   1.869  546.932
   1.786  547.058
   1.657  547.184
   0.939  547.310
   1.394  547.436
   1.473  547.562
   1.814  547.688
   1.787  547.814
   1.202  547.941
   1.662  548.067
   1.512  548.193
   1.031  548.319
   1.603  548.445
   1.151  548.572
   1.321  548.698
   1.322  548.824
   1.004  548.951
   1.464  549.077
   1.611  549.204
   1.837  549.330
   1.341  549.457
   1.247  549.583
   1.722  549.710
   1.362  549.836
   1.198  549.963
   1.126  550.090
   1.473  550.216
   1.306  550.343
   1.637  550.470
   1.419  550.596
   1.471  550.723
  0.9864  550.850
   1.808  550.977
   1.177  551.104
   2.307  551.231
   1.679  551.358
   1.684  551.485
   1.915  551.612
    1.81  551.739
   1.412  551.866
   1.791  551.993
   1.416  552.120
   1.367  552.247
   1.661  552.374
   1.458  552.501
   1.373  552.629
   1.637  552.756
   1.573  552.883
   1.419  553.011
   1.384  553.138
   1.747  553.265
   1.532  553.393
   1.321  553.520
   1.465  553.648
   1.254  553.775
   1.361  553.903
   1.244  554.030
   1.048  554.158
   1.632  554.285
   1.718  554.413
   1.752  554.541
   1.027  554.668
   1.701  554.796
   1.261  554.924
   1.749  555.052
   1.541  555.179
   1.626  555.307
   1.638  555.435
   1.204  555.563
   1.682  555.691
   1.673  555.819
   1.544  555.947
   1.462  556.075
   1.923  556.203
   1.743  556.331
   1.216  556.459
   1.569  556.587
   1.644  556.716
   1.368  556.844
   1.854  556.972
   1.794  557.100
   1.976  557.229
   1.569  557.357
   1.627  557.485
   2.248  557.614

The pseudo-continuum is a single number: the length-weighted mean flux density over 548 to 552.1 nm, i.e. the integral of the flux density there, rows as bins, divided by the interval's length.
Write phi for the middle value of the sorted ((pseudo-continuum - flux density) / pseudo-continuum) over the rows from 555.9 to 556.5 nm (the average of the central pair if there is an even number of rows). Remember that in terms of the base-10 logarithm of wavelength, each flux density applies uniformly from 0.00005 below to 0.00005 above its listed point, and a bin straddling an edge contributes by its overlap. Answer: -0.04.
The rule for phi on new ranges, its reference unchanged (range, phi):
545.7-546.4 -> -0.10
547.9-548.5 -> -0.02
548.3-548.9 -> 0.11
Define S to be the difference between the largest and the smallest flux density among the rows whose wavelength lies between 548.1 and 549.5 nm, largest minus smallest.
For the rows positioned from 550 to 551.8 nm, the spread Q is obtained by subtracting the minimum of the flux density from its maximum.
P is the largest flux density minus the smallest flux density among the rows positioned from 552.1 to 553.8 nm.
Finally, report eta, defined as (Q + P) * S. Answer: 1.5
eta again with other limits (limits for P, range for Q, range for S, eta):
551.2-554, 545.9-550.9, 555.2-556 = 1.0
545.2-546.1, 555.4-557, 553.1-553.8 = 0.7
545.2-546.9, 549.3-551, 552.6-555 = 1.3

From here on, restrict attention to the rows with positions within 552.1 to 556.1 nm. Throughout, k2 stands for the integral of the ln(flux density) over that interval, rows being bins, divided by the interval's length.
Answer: 0.385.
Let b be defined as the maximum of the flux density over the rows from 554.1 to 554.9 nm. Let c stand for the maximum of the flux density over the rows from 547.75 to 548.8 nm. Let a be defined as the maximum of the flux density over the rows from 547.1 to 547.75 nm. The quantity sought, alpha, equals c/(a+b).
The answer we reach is 0.50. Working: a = 1.814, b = 1.752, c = 1.787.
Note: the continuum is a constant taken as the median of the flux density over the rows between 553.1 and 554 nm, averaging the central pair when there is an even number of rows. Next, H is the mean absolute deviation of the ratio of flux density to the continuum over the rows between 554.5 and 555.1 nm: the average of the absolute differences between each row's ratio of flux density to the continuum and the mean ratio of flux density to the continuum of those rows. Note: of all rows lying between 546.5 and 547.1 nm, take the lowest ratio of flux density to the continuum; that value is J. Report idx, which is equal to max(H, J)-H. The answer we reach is 0.764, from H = 0.20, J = 0.97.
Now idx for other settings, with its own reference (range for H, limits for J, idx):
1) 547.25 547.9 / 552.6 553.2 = 0.808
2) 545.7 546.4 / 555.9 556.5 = 0.825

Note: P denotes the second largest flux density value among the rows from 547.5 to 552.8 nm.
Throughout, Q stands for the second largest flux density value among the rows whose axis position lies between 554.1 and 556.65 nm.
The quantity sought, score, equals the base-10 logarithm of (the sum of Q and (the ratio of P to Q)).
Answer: 0.454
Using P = 1.915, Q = 1.752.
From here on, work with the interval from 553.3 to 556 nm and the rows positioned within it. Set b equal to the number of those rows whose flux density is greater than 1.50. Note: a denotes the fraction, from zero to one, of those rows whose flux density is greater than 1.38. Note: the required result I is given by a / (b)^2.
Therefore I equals 0.0043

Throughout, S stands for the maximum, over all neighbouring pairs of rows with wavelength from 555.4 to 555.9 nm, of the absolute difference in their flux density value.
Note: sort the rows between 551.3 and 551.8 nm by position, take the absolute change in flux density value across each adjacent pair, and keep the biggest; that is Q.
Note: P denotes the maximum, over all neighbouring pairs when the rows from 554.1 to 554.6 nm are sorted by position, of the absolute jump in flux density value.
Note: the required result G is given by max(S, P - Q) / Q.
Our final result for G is 2.1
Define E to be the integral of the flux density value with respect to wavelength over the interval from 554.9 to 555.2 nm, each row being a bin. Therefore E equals 0.47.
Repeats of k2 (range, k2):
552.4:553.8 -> 0.388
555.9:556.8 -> 0.450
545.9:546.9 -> 0.460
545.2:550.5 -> 0.387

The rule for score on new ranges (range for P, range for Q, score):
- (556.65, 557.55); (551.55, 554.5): 0.452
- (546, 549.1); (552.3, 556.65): 0.450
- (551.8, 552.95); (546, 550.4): 0.441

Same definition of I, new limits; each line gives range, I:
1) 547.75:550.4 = 0.0087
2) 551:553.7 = 0.0067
